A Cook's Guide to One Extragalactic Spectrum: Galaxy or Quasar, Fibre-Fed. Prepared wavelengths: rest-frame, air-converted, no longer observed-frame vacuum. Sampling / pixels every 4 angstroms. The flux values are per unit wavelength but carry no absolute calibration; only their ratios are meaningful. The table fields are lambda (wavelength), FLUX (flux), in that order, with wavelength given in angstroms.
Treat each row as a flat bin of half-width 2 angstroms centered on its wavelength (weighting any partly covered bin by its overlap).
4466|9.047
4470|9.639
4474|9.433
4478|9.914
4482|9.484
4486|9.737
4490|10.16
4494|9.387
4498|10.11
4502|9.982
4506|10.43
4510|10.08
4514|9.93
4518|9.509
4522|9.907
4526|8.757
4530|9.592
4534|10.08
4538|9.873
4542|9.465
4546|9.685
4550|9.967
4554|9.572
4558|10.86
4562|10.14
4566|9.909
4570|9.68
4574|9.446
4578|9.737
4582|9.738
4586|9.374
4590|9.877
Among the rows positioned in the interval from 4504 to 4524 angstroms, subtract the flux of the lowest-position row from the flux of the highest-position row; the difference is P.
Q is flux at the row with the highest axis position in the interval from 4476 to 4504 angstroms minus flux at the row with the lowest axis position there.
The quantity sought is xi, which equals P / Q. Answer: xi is -8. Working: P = -0.5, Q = 0.07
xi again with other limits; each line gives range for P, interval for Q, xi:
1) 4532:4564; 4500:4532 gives 0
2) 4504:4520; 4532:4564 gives -15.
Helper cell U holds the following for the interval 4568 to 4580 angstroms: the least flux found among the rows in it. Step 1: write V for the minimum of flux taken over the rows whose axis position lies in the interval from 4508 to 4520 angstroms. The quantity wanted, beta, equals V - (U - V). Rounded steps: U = 9.446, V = 9.509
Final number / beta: 9.6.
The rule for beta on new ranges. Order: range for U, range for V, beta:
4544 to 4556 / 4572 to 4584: 9.3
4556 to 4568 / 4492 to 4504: 8.9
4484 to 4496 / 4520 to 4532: 8.1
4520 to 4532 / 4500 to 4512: 11.2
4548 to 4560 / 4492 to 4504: 9.2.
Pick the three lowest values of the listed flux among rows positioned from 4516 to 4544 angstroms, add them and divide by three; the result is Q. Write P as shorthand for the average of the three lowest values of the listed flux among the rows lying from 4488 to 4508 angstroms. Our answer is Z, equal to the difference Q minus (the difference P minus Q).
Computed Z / 8.7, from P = 9.83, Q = 9.24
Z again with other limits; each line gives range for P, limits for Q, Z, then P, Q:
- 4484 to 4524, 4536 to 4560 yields 9.6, 9.54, 9.57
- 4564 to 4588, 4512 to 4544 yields 9.0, 9.50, 9.24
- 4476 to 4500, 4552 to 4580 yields 9.6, 9.54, 9.57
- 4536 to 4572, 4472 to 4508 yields 9.3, 9.57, 9.43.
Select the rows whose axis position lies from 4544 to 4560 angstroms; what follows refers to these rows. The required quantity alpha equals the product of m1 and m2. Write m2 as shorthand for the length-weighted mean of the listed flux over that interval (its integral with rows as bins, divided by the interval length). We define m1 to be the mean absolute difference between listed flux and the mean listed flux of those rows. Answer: 4.20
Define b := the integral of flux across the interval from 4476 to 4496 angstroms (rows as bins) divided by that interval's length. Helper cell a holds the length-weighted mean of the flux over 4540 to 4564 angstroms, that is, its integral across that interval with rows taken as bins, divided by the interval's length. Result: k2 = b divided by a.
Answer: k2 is 0.98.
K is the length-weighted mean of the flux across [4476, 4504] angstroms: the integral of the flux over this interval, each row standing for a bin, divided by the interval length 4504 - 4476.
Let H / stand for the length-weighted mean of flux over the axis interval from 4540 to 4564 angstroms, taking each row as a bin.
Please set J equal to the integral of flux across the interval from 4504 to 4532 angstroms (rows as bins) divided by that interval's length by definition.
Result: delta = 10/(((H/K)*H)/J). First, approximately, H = 9.95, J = 9.7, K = 9.82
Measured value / 9.7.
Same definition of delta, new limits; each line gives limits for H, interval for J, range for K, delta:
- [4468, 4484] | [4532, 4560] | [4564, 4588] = 10.4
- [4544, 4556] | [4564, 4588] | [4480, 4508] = 10.1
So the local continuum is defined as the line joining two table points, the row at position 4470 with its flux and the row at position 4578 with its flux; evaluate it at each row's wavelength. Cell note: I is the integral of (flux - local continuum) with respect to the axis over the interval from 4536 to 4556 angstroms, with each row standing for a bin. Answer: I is 0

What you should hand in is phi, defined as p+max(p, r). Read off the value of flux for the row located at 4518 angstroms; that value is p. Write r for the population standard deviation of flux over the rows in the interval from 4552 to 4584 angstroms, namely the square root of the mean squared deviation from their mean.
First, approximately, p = 9.509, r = 0.42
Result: 19.0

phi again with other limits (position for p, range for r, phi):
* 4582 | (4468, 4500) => 19.5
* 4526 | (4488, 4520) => 17.5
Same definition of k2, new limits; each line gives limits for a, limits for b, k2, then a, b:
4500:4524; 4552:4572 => 1.01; 10.0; 10.0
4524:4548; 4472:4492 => 1.02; 9.6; 9.7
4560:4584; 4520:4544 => 0.98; 9.8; 9.6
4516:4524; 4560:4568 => 1.03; 9.7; 10.0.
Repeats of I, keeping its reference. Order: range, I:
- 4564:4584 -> -1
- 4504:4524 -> 6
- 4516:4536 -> -2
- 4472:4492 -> 2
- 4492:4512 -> 7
